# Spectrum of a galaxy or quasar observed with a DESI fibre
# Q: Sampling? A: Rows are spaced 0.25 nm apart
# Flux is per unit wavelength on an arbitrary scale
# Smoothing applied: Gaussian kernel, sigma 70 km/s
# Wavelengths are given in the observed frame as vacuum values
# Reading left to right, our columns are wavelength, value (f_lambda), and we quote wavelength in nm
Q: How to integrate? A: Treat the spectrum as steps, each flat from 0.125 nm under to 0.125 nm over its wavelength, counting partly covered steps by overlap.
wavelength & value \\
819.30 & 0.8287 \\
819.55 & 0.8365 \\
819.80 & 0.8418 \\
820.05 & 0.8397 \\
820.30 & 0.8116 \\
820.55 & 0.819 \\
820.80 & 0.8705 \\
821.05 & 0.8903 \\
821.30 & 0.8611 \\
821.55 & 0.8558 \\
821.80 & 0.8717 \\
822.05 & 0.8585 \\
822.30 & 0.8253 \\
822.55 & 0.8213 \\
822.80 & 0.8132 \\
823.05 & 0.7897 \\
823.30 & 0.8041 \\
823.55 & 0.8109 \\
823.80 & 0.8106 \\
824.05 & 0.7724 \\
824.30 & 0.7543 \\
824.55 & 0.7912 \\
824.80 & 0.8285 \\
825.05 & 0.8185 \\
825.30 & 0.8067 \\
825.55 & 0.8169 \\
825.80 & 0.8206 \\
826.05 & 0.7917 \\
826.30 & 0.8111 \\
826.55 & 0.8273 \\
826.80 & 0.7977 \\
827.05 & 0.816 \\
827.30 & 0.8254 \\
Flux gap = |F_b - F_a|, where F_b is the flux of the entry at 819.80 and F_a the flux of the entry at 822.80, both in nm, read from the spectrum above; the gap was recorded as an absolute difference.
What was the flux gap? 0.029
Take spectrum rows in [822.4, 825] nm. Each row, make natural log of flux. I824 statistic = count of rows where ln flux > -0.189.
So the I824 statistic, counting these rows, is 1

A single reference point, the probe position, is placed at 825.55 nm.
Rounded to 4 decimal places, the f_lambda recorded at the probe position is 0.8169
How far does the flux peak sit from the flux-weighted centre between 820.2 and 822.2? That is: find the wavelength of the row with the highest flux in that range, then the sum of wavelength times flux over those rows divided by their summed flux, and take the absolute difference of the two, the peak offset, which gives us 0.13 nm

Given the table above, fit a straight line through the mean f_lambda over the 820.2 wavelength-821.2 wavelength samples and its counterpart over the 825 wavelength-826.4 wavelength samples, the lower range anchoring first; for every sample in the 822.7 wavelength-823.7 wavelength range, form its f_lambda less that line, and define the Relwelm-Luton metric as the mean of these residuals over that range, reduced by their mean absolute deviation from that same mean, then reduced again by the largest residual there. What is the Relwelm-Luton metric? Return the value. -0.017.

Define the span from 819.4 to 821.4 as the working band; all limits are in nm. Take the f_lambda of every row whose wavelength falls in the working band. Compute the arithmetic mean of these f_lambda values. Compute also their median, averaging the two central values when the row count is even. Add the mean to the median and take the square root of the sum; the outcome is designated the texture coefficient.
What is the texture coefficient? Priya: 1.30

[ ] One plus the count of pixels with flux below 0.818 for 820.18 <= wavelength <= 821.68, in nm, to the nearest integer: 2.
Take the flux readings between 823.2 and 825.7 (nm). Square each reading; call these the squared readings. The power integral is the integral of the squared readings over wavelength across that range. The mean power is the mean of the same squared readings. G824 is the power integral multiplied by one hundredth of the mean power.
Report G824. 0.0103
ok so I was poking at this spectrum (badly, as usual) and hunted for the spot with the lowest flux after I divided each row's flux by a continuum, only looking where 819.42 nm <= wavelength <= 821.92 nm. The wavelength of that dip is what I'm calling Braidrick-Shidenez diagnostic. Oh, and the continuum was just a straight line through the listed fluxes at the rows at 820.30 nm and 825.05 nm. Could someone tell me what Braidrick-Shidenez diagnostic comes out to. 820.30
